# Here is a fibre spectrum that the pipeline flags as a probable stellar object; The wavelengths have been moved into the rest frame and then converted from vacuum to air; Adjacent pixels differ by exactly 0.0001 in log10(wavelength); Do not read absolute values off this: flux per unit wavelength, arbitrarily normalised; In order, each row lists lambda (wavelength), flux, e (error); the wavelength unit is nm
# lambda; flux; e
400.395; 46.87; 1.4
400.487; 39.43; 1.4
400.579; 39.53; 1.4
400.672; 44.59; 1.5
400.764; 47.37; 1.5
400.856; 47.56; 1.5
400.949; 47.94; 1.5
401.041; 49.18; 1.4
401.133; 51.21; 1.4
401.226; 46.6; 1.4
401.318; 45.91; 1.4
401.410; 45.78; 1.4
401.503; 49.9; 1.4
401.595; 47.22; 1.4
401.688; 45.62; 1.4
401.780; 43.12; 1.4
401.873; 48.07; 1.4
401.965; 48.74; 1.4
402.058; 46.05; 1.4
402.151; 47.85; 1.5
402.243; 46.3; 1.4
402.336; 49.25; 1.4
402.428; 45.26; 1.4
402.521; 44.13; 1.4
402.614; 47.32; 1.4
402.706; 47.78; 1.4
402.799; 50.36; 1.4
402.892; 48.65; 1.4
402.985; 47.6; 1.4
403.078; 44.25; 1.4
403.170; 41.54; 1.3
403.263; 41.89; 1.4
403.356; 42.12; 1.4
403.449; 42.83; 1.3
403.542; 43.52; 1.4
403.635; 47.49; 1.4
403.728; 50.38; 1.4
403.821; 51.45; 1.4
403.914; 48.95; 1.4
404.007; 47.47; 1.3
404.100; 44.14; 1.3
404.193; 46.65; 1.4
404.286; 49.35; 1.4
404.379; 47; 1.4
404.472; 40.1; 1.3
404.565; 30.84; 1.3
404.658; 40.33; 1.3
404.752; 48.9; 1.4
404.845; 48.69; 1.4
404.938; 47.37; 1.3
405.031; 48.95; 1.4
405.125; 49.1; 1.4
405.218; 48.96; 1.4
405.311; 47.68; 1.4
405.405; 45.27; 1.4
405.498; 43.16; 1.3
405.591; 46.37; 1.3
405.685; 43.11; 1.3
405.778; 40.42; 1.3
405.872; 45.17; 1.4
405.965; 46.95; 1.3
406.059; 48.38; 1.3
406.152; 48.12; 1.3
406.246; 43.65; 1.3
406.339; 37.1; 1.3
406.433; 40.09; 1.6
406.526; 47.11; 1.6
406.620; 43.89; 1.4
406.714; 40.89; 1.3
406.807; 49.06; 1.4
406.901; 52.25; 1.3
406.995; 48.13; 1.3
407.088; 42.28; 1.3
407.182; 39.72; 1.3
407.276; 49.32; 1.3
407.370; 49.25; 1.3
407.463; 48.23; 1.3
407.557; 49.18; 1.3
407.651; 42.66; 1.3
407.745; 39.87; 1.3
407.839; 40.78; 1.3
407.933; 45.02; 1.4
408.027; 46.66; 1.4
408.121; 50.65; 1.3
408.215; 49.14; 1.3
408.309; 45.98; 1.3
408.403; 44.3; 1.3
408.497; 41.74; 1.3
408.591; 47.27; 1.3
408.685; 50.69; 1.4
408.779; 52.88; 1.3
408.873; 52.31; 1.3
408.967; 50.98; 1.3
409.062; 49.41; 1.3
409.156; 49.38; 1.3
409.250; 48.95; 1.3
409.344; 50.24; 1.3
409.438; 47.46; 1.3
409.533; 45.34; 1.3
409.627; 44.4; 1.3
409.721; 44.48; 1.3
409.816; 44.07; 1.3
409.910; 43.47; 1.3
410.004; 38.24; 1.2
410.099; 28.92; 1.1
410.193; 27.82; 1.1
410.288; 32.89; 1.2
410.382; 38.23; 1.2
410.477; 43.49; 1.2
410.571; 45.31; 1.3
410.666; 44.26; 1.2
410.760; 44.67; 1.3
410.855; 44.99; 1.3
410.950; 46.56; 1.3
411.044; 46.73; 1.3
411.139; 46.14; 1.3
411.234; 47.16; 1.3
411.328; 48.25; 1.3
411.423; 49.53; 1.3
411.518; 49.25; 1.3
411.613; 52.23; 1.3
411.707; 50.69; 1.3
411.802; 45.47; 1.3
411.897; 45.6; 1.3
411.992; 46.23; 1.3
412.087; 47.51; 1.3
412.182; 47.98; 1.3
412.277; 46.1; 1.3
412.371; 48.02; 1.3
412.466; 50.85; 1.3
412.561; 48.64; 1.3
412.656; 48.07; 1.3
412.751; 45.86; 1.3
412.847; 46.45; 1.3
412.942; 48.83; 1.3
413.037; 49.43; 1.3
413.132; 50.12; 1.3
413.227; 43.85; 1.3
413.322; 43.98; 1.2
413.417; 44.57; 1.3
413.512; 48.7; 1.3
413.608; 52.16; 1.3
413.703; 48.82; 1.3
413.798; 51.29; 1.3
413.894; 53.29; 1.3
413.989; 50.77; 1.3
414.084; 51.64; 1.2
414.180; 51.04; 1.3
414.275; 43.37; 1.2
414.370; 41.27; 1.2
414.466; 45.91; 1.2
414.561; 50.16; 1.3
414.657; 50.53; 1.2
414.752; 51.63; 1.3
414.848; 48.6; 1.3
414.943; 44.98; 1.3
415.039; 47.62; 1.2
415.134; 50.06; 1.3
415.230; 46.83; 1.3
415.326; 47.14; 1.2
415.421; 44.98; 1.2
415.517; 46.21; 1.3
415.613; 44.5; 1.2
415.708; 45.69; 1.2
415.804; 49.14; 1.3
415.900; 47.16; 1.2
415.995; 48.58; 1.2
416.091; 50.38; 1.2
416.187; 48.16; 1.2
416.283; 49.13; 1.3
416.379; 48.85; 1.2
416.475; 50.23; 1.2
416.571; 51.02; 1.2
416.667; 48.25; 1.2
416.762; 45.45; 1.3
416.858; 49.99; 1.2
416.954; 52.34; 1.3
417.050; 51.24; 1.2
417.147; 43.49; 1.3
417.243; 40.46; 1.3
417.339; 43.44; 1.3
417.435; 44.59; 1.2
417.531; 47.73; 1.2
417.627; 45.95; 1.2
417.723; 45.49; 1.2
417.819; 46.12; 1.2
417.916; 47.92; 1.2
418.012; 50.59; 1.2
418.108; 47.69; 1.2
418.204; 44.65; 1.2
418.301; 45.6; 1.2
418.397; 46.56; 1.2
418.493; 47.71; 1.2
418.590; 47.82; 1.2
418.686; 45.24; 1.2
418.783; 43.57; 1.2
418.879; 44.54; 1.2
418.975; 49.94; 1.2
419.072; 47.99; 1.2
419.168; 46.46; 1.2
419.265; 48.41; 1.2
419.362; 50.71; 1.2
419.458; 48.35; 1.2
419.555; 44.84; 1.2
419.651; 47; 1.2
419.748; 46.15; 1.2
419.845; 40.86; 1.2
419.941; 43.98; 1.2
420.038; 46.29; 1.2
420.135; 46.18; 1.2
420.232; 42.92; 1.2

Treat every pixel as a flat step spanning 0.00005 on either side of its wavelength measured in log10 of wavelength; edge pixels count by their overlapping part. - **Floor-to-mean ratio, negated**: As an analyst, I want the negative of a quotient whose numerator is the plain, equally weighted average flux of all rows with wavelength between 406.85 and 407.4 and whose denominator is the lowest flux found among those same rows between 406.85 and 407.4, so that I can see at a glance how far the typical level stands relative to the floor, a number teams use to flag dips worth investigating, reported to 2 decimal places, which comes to -1.18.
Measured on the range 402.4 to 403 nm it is -1.07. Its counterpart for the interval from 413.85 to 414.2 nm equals -1.02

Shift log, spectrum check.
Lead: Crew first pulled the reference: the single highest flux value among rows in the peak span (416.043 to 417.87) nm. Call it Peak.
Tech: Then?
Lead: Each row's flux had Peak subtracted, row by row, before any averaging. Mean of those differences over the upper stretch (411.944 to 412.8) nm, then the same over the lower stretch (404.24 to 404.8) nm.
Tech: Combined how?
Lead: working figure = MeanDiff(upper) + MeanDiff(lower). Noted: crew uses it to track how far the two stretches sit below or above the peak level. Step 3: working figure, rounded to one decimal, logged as -14.2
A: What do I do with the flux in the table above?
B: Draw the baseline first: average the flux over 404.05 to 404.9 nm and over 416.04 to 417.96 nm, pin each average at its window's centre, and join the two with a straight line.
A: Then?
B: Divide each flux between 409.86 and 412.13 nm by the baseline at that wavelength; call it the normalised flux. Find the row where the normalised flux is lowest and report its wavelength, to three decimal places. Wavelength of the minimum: 410.193 nm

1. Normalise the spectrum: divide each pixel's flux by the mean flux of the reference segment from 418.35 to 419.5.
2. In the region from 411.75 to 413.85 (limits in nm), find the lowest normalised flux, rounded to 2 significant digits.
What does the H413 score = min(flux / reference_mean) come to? 0.93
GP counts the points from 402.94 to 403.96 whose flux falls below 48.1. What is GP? 8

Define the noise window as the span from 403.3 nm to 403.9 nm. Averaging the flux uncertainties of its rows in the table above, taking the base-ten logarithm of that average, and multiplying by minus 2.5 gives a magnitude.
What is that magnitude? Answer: -0.352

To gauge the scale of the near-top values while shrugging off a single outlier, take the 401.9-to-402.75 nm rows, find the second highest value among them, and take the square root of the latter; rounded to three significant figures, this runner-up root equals 6.98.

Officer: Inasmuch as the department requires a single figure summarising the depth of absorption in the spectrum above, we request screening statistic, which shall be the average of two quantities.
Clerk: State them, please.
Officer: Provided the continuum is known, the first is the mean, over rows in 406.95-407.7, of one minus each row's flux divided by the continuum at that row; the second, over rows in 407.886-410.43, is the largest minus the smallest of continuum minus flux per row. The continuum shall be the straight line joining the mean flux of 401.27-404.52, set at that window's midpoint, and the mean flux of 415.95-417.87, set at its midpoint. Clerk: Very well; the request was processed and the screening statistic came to 13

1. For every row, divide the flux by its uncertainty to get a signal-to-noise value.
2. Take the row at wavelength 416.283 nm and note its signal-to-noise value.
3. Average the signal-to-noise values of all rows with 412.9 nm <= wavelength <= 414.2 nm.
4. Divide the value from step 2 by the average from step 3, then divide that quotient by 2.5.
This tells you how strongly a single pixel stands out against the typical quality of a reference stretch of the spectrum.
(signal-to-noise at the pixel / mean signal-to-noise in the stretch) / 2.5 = 0.40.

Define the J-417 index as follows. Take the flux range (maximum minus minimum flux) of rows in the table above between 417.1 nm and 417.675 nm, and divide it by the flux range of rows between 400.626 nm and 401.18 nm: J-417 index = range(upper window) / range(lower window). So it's 1.1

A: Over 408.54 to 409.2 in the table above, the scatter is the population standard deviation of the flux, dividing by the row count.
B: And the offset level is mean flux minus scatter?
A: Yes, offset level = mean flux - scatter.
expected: 49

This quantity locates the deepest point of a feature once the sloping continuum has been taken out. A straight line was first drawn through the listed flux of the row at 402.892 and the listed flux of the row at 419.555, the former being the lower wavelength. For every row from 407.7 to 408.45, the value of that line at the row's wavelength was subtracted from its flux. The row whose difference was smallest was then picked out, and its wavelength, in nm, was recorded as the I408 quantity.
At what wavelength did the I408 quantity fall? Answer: 407.745 nm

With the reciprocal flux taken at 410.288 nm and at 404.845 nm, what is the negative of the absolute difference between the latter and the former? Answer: -0.0099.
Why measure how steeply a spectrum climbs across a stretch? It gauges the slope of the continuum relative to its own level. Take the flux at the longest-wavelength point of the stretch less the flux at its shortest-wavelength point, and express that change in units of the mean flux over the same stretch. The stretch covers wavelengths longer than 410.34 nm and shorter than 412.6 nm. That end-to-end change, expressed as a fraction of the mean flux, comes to 0.22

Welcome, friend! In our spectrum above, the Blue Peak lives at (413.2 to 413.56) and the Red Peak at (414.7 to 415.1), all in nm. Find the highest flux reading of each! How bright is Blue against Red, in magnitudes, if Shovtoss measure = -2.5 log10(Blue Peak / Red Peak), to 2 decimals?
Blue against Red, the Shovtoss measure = 0.06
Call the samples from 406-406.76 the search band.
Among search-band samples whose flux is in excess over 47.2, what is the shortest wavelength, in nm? 406.059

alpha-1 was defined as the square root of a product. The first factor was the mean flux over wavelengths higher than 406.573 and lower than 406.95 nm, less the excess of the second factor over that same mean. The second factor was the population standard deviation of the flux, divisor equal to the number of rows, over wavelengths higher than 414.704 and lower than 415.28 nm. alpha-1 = 14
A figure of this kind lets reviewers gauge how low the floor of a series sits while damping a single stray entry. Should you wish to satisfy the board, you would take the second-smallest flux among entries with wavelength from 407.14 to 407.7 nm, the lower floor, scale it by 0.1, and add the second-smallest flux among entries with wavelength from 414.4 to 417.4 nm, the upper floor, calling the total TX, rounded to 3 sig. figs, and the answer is 47.7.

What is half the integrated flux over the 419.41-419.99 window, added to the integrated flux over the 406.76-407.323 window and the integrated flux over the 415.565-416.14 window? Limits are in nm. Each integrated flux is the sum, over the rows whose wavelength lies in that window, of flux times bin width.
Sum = 66.8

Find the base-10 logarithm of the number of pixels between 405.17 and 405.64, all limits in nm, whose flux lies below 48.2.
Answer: 0.60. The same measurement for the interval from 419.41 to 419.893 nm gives 0.60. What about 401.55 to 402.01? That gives 0.60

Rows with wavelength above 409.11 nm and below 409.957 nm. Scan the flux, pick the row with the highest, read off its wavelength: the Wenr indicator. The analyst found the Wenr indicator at 409.344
